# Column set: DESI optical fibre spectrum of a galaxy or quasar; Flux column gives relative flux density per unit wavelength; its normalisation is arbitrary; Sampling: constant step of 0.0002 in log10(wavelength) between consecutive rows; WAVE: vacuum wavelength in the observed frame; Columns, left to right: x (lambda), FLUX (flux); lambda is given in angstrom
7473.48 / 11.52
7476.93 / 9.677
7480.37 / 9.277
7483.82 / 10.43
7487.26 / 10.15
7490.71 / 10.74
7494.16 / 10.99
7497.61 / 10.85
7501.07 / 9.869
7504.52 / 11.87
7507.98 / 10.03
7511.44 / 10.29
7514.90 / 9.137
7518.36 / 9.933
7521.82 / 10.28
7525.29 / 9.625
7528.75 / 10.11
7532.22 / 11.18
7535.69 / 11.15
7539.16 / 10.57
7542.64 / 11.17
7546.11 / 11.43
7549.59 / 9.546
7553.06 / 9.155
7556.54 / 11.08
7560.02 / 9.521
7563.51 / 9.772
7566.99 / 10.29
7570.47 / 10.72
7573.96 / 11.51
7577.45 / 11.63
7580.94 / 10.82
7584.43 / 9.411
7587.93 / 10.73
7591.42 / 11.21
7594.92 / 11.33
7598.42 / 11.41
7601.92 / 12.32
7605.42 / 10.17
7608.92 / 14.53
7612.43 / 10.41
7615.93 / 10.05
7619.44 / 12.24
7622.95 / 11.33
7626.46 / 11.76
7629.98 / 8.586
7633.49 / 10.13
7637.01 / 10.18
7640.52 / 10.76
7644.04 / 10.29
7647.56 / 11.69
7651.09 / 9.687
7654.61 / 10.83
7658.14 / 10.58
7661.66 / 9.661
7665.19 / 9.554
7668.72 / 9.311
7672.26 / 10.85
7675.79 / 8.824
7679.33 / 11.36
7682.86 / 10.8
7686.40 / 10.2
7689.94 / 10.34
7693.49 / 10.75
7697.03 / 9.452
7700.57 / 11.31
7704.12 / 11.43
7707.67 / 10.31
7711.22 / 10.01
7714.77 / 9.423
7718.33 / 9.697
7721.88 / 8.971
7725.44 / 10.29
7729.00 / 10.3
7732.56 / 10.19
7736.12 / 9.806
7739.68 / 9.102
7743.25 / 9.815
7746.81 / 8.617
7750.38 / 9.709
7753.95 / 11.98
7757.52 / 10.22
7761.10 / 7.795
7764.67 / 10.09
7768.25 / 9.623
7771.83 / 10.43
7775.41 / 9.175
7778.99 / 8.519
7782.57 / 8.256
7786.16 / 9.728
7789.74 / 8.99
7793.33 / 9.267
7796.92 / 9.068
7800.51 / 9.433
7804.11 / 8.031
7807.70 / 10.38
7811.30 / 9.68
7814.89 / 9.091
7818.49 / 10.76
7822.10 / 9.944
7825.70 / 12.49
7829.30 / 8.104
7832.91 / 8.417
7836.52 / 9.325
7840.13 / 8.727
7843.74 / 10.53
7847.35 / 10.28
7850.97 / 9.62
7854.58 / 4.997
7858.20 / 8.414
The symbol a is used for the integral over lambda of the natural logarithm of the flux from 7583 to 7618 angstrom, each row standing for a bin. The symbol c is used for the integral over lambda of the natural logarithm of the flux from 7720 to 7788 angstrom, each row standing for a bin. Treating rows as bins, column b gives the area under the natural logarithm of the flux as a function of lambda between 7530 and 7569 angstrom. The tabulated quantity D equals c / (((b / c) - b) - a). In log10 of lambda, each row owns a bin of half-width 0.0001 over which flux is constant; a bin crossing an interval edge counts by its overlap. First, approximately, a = 84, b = 91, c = 154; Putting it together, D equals -0.9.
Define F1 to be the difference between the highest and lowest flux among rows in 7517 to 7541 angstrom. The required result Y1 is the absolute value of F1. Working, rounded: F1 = 1.6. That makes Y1 1.6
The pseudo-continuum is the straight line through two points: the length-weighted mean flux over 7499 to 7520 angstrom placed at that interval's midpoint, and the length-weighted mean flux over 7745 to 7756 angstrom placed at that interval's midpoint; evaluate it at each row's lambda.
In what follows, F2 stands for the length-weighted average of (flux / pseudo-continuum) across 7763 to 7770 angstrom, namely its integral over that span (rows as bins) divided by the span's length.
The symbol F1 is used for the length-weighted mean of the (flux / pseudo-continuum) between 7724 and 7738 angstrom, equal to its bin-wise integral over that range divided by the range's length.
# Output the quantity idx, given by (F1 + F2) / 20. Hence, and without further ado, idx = 0.099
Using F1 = 1.00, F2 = 0.97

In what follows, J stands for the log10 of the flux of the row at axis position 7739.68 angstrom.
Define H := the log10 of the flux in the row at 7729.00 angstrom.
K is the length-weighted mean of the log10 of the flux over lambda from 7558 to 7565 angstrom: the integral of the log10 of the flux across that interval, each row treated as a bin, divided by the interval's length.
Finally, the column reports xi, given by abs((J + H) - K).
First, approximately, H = 1.01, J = 0.96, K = 0.99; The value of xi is 0.99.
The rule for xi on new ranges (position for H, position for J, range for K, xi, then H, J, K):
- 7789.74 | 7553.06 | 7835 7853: 0.93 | 0.95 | 0.96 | 0.98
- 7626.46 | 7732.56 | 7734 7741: 1.10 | 1.07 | 1.01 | 0.98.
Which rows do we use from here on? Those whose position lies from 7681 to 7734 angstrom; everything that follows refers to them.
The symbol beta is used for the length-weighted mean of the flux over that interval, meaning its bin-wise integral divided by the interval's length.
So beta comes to 10.2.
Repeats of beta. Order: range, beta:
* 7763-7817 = 9.3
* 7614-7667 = 10.5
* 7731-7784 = 9.6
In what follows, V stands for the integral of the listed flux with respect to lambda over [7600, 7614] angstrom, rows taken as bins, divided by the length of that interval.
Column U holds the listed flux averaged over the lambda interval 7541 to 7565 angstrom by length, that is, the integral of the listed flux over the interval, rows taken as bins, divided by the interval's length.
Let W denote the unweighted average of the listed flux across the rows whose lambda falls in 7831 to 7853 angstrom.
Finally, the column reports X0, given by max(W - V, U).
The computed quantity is 10.24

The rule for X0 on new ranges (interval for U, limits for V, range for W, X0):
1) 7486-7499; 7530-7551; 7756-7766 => 10.70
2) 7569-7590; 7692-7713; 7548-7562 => 10.81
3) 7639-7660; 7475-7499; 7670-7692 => 10.63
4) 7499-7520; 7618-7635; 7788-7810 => 10.20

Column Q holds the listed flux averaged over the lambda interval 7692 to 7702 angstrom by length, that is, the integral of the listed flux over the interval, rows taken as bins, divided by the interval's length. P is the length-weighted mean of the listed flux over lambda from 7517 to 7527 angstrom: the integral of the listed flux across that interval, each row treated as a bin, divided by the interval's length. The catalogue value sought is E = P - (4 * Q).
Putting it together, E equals -32.0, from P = 9.95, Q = 10.5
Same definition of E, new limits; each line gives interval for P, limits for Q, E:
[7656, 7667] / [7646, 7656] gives -32.9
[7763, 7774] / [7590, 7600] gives -35.2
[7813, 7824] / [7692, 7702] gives -32.0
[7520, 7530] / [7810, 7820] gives -29.3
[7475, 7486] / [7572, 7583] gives -35.2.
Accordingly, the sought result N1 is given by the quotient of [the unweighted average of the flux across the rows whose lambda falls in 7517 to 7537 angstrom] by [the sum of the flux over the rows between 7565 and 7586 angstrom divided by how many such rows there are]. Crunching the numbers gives 0.97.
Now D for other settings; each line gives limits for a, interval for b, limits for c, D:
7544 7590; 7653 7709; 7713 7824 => -1.1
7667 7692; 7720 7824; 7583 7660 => -0.6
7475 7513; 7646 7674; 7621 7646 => -0.4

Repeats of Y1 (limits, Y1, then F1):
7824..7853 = 4.4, 4.4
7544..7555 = 2.3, 2.3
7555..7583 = 2.1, 2.1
